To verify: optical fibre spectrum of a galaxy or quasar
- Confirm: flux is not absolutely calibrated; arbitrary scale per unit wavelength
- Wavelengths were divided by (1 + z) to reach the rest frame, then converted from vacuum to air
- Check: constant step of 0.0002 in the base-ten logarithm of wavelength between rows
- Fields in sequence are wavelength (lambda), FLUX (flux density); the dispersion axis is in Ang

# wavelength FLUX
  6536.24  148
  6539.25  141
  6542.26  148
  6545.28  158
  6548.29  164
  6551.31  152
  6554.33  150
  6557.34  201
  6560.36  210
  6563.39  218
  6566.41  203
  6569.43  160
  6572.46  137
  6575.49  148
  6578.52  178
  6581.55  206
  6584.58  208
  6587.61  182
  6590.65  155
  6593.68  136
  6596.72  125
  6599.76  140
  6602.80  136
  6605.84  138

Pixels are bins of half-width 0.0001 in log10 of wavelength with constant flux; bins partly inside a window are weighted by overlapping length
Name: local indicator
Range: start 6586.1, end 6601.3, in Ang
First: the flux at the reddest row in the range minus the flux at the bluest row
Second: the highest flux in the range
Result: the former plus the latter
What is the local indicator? 140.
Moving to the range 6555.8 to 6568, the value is 220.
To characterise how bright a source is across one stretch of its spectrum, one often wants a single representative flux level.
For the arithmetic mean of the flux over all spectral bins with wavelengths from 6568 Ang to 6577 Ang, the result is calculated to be 148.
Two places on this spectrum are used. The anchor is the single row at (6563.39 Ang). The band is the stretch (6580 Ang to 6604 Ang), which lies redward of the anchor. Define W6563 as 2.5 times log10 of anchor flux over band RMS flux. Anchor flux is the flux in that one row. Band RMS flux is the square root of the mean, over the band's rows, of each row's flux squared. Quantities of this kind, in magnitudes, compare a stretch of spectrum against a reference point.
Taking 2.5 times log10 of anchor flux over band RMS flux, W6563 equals 0.3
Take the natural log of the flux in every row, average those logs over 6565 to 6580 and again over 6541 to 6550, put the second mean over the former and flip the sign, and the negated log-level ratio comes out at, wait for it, -0.99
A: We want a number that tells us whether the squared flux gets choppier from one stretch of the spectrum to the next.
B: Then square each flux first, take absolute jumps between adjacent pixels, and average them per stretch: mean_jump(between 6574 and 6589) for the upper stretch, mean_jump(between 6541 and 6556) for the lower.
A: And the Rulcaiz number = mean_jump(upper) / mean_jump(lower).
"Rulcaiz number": 3.4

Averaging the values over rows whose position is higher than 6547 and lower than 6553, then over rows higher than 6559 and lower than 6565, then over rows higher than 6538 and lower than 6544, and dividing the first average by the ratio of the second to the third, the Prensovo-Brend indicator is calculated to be 107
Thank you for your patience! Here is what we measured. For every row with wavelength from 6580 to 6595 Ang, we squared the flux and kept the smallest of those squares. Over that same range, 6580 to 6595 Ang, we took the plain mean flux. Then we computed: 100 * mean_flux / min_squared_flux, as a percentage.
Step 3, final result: 0.96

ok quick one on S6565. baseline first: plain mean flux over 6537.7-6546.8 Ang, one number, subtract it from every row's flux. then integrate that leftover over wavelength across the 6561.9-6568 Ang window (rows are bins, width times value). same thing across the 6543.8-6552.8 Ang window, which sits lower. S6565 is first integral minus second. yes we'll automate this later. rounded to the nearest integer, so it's 290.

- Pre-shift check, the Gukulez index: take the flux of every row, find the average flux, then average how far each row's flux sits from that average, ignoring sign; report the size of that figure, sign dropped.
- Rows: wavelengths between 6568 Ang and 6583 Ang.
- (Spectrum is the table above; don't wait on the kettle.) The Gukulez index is 21.0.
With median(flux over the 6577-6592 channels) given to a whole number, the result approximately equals 182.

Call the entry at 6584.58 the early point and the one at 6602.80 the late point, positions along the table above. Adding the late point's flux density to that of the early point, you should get 344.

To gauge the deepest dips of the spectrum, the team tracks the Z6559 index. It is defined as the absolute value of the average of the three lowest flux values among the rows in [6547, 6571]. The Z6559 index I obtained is 154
